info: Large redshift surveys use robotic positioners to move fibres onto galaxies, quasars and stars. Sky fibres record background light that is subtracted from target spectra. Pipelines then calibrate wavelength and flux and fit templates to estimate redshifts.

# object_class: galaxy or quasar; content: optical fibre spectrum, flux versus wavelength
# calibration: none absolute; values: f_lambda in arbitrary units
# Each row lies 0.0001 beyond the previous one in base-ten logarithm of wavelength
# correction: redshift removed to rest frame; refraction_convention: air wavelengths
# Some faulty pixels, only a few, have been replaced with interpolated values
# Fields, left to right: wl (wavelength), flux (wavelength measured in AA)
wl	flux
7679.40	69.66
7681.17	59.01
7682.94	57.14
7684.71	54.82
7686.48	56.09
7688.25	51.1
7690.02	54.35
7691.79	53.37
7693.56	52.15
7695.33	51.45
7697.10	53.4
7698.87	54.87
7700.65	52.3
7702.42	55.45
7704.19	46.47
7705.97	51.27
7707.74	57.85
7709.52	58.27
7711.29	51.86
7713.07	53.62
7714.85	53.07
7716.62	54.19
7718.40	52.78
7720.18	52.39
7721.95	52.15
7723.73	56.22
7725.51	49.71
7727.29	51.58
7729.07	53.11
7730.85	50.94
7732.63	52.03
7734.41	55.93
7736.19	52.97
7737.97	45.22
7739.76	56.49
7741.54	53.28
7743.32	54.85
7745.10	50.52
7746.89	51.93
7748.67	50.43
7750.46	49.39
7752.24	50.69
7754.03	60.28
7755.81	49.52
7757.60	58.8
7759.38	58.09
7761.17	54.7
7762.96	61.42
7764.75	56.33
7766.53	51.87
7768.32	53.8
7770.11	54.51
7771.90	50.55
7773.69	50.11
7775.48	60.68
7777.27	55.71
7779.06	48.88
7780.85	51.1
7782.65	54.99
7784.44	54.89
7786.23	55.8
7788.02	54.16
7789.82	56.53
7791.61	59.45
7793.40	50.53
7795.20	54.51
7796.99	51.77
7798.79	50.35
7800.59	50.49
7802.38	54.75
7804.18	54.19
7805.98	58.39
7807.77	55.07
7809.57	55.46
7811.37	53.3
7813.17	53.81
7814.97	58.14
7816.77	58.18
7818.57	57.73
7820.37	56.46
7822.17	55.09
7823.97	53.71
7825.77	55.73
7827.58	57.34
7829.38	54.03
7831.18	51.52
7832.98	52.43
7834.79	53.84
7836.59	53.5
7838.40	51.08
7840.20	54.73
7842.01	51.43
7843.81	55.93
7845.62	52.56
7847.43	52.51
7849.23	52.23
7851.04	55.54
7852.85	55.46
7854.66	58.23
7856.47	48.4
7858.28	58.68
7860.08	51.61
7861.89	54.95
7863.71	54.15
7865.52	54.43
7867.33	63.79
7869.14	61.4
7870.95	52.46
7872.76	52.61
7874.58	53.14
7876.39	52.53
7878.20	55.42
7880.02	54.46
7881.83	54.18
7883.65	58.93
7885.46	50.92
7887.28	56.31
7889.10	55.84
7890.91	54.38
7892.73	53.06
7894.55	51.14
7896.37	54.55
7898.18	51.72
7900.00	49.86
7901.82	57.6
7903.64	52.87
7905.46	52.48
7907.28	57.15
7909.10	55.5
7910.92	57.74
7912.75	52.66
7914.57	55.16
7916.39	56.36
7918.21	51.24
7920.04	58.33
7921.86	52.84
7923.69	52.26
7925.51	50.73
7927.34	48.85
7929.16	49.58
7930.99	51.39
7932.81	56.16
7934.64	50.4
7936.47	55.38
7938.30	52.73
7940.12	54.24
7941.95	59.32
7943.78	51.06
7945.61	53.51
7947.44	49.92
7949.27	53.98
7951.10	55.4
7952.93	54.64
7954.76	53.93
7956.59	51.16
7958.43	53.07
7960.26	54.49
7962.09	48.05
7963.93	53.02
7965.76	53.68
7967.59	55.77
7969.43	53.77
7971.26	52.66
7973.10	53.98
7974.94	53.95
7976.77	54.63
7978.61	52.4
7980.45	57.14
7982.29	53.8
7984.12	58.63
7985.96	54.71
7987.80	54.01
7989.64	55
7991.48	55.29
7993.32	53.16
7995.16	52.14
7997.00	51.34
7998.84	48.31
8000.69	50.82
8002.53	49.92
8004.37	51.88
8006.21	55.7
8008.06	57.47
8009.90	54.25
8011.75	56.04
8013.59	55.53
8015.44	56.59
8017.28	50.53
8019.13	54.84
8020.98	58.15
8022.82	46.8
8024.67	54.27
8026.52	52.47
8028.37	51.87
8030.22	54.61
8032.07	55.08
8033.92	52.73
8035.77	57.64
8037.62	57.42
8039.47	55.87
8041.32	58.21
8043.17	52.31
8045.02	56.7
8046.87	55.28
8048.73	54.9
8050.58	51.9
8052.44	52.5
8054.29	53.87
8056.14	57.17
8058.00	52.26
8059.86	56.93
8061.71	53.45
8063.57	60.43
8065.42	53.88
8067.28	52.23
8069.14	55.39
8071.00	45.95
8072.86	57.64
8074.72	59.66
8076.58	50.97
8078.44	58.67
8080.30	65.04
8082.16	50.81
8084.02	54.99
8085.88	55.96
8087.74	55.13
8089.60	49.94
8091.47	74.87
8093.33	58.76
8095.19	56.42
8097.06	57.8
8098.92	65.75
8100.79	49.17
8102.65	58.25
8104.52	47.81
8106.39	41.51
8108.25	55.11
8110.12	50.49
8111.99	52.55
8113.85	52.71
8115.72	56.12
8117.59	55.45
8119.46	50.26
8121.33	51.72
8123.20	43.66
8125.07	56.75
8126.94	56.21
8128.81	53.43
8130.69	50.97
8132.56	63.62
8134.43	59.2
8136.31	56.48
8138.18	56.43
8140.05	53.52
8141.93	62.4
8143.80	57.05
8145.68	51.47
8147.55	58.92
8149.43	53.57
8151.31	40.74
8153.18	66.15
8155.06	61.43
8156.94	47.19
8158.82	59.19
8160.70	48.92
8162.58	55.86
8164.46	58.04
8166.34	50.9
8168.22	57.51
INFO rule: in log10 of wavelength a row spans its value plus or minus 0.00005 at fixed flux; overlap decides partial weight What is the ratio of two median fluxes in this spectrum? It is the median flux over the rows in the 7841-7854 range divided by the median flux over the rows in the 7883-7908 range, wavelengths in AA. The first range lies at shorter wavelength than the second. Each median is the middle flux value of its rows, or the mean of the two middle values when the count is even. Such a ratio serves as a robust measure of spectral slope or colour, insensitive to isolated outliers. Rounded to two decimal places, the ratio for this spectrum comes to 0.98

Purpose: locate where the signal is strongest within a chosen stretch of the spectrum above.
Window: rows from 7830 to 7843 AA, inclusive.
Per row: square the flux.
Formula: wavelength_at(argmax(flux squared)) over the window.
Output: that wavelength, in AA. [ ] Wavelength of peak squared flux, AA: 7840.20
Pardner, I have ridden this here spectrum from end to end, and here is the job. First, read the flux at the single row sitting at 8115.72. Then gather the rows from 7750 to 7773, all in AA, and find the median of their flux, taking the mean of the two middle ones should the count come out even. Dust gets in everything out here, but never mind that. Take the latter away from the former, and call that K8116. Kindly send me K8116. 1.6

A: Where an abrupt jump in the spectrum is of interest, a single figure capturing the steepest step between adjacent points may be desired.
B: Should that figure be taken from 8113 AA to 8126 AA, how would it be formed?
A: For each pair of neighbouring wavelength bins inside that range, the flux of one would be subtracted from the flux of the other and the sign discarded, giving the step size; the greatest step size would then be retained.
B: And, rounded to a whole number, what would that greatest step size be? 13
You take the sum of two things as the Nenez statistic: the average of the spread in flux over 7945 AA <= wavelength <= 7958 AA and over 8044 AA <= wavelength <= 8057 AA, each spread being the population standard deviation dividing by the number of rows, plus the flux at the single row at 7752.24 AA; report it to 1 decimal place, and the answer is 52.5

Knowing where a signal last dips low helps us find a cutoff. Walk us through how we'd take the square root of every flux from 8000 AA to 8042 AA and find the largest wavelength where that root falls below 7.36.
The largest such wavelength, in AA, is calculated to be 8033.92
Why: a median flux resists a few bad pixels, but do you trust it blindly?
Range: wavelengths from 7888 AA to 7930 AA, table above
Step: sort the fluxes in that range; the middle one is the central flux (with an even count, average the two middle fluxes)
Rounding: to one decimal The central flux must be 52.9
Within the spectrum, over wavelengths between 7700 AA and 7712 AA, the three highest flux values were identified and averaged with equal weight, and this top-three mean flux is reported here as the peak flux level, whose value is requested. 57.2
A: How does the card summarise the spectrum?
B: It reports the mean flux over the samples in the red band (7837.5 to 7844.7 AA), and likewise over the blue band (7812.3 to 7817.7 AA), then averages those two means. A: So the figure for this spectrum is 55.0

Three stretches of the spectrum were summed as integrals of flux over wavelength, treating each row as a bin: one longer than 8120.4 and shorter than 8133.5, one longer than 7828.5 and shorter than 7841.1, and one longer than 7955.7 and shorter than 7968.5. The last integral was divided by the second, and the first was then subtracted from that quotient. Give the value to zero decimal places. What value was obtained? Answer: -703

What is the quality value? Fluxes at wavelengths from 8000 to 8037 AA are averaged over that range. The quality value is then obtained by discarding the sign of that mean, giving 53.9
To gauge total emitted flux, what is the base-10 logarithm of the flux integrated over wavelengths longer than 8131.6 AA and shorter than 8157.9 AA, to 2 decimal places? 3.17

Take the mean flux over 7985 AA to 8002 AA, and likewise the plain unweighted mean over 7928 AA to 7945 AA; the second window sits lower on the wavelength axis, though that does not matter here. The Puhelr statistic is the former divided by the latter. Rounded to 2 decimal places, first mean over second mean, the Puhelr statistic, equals 0.99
